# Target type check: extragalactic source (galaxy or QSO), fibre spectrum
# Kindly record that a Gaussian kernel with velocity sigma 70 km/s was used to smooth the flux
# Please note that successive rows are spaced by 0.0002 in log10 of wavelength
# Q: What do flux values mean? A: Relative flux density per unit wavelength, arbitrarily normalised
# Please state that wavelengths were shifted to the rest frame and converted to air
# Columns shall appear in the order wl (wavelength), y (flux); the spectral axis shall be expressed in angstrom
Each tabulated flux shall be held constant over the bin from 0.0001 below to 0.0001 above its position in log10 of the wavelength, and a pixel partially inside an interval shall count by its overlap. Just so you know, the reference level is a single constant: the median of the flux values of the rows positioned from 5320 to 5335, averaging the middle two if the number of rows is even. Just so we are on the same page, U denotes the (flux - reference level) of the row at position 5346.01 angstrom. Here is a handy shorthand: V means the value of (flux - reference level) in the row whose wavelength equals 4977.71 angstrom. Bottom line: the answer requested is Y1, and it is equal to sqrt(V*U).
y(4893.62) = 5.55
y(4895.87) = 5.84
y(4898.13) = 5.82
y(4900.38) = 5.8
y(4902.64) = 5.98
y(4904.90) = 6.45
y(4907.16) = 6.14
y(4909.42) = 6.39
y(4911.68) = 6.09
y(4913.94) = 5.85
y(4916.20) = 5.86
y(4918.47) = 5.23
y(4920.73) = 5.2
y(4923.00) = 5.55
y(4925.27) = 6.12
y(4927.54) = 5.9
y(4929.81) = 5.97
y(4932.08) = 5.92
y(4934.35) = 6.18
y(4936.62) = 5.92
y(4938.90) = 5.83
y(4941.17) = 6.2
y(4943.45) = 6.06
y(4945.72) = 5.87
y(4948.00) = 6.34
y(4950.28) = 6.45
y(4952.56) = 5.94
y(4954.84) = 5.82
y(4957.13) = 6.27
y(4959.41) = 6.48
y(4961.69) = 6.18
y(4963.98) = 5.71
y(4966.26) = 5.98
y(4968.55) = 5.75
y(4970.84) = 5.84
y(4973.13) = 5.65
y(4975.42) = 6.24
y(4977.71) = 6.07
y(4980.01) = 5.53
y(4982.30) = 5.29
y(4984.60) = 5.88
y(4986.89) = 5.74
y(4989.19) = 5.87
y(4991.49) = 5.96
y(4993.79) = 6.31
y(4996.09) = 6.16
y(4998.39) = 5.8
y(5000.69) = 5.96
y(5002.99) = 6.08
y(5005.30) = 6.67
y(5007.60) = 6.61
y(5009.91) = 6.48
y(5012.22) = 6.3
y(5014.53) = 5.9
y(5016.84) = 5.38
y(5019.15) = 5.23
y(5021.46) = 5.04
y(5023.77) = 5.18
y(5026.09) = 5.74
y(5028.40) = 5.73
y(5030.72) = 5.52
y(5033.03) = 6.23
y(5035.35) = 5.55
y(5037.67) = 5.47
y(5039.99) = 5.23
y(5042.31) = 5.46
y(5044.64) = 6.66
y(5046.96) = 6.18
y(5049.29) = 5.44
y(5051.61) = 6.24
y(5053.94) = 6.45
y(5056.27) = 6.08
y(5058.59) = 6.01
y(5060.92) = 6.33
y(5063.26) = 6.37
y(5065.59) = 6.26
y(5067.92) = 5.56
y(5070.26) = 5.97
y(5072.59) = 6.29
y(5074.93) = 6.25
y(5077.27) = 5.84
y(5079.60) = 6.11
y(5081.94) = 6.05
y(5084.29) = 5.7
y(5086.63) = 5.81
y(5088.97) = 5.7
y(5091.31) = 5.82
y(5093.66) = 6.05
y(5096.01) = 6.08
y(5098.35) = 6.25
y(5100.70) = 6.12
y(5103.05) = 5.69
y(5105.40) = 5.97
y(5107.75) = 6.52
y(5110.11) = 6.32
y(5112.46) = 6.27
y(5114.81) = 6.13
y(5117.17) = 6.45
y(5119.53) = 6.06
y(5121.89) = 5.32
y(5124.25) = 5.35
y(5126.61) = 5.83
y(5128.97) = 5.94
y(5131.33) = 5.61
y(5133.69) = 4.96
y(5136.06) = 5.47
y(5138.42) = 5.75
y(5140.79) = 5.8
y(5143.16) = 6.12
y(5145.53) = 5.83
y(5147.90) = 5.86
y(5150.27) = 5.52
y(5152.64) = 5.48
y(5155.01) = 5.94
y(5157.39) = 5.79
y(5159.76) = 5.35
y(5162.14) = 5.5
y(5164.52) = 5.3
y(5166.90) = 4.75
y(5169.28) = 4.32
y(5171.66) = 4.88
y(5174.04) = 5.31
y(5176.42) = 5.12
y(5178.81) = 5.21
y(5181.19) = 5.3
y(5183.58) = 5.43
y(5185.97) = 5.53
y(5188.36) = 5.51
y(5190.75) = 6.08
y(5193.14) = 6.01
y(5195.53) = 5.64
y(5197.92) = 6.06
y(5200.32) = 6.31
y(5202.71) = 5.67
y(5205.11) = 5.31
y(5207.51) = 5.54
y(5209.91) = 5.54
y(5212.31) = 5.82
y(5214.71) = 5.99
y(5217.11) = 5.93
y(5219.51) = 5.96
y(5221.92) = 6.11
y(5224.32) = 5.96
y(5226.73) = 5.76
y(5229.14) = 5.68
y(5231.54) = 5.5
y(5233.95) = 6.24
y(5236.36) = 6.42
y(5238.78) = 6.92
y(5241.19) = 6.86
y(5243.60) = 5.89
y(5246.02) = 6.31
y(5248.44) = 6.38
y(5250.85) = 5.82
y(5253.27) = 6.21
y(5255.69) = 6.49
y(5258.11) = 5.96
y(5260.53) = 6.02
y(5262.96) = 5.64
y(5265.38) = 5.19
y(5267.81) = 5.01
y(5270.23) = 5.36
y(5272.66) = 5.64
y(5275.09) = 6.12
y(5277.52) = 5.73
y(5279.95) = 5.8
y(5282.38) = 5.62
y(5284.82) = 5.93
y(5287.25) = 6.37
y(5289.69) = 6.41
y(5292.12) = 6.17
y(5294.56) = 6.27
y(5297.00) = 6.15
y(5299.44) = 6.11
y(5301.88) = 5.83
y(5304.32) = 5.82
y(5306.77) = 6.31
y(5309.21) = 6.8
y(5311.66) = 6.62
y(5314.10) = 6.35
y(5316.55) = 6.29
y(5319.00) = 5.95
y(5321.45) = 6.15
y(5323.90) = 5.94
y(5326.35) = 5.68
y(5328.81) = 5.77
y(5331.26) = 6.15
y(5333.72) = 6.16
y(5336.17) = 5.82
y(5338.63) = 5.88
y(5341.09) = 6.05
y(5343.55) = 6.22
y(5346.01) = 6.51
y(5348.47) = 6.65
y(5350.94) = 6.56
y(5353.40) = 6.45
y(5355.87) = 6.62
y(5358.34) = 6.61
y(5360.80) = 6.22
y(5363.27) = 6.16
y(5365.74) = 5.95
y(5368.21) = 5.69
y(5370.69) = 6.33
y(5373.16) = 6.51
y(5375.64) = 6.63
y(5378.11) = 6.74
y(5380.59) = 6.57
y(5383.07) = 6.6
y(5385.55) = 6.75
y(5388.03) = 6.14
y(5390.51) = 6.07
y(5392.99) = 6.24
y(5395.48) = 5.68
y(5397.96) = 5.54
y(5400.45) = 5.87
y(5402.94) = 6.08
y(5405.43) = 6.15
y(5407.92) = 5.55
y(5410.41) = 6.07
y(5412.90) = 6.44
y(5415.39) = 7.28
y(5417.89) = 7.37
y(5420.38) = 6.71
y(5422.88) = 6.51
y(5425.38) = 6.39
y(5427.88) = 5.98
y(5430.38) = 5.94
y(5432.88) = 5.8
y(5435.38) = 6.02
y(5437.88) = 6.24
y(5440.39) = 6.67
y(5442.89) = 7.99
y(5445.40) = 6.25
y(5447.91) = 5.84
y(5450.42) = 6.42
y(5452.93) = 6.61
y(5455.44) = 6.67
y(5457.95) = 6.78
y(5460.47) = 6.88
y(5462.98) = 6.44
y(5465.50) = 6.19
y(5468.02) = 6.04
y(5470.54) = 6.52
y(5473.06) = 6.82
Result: 0.11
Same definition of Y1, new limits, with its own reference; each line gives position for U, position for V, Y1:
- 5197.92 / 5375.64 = 0.09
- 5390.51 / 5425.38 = 0.09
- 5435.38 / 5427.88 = 0.04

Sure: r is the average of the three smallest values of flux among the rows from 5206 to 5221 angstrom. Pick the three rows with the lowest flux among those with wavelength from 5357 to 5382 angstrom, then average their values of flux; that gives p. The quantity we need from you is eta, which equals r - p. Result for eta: -0.3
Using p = 5.93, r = 5.63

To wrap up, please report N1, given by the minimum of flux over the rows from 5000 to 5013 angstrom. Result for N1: 5.96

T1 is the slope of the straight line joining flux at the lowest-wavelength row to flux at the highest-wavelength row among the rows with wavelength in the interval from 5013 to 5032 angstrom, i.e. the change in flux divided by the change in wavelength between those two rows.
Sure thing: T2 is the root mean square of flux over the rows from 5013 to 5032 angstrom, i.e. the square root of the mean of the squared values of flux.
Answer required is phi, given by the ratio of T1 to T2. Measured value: -0.004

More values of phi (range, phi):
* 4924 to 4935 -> 0.001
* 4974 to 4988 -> -0.008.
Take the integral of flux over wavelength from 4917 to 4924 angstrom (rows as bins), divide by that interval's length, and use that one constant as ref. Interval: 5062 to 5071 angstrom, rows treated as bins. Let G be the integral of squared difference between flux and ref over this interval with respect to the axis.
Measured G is 5.3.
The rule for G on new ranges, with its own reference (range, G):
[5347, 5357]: 15.0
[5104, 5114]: 8.7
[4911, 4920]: 2.2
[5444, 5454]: 10.3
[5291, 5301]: 6.8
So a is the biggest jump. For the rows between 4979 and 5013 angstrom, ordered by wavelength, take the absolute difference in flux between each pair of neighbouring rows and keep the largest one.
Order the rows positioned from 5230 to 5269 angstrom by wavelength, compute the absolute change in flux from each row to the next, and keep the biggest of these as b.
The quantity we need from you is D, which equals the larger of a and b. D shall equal 0.97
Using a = 0.59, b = 0.97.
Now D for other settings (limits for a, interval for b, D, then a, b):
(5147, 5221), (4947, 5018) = 0.64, 0.64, 0.59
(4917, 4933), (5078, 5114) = 0.57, 0.57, 0.55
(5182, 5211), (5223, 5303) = 0.97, 0.64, 0.97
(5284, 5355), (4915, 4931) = 0.63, 0.49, 0.63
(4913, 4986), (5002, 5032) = 0.63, 0.63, 0.59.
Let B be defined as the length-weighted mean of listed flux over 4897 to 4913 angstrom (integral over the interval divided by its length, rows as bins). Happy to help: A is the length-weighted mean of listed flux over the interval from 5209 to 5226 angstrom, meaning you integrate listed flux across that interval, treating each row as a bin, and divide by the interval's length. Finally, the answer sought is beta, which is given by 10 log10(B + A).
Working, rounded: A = 5.90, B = 6.09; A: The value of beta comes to 10.8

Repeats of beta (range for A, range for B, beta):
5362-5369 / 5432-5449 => 10.9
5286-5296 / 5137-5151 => 10.8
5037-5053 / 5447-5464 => 10.9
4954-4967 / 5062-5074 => 10.9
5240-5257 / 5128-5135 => 10.7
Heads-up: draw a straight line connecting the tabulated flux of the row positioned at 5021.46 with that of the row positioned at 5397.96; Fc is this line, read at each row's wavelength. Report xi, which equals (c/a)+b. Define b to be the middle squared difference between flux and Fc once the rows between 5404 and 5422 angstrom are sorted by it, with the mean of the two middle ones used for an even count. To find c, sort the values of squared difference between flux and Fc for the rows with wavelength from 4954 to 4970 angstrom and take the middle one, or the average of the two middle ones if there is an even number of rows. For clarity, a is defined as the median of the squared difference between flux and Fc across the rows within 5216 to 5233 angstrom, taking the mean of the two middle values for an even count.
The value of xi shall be 3.4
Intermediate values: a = 0.4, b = 0.77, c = 1.03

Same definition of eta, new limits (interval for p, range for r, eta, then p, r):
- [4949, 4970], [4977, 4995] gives -0.2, 5.76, 5.52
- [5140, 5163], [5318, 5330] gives 0.4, 5.44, 5.80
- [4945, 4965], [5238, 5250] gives 0.4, 5.80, 6.19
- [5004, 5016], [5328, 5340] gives -0.4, 6.23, 5.82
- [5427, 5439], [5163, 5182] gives -1.3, 5.91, 4.65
